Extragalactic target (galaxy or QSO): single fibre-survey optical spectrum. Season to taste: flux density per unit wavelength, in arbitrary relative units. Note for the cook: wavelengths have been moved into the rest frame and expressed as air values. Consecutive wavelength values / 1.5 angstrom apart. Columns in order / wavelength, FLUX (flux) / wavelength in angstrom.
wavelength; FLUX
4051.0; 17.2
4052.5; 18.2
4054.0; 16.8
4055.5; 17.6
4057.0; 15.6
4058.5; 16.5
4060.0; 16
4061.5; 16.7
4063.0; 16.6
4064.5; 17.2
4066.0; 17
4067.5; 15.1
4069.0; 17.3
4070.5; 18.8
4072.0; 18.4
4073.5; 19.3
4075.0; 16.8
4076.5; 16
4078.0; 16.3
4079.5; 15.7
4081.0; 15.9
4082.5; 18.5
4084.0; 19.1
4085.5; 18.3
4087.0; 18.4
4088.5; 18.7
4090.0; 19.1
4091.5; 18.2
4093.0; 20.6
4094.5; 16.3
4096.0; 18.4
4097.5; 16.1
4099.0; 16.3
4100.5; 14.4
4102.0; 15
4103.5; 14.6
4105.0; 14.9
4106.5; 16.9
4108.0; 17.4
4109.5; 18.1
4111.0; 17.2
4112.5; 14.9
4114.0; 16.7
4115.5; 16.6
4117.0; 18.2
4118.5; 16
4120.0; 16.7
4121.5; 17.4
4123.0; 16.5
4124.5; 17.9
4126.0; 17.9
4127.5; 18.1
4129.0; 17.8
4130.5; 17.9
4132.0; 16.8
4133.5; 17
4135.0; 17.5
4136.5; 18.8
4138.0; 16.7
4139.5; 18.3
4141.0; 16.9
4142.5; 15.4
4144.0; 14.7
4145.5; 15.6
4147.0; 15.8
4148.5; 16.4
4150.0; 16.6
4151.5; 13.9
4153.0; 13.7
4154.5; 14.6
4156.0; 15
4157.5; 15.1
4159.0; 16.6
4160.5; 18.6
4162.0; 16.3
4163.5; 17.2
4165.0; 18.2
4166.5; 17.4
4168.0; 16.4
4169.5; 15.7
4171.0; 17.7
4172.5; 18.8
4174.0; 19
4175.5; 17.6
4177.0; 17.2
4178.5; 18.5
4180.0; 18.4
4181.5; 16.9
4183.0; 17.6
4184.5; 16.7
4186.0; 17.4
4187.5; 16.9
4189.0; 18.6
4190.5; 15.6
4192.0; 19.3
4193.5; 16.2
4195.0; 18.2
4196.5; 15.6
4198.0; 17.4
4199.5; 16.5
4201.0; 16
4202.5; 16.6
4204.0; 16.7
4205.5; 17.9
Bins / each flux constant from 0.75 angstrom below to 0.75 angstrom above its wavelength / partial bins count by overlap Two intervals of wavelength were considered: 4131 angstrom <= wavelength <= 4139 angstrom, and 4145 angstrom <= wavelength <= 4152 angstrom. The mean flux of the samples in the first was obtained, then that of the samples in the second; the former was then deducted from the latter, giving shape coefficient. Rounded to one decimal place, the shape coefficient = -1.7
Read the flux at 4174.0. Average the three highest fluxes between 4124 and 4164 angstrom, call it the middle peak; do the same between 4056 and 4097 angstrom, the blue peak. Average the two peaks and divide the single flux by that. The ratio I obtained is 0.994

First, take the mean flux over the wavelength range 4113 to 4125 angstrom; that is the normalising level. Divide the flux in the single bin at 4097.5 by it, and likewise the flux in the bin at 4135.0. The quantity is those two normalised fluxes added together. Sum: 1.98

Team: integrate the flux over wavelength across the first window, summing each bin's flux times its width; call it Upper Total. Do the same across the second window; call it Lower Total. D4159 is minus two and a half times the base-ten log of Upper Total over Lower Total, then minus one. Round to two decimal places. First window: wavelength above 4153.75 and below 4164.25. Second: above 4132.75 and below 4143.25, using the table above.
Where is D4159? -0.93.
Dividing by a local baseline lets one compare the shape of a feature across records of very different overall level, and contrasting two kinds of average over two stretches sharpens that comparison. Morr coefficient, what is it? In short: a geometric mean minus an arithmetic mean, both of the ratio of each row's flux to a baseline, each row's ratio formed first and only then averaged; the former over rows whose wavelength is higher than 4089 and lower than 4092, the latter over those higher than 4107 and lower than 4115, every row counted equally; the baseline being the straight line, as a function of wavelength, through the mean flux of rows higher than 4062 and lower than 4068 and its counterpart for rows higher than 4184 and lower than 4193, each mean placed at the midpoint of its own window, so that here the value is 0.12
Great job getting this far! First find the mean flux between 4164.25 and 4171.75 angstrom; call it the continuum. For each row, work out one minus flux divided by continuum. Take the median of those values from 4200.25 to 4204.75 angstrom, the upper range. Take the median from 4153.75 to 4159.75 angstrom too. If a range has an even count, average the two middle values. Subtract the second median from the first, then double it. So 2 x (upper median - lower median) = -0.18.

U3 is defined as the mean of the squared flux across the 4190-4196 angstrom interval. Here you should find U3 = 302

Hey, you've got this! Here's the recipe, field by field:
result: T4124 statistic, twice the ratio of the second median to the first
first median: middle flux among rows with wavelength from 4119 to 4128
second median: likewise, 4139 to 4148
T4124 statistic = 1.78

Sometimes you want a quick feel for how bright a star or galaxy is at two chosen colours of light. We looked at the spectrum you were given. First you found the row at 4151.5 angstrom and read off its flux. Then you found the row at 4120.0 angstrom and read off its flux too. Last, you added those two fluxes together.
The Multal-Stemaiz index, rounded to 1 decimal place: 30.6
